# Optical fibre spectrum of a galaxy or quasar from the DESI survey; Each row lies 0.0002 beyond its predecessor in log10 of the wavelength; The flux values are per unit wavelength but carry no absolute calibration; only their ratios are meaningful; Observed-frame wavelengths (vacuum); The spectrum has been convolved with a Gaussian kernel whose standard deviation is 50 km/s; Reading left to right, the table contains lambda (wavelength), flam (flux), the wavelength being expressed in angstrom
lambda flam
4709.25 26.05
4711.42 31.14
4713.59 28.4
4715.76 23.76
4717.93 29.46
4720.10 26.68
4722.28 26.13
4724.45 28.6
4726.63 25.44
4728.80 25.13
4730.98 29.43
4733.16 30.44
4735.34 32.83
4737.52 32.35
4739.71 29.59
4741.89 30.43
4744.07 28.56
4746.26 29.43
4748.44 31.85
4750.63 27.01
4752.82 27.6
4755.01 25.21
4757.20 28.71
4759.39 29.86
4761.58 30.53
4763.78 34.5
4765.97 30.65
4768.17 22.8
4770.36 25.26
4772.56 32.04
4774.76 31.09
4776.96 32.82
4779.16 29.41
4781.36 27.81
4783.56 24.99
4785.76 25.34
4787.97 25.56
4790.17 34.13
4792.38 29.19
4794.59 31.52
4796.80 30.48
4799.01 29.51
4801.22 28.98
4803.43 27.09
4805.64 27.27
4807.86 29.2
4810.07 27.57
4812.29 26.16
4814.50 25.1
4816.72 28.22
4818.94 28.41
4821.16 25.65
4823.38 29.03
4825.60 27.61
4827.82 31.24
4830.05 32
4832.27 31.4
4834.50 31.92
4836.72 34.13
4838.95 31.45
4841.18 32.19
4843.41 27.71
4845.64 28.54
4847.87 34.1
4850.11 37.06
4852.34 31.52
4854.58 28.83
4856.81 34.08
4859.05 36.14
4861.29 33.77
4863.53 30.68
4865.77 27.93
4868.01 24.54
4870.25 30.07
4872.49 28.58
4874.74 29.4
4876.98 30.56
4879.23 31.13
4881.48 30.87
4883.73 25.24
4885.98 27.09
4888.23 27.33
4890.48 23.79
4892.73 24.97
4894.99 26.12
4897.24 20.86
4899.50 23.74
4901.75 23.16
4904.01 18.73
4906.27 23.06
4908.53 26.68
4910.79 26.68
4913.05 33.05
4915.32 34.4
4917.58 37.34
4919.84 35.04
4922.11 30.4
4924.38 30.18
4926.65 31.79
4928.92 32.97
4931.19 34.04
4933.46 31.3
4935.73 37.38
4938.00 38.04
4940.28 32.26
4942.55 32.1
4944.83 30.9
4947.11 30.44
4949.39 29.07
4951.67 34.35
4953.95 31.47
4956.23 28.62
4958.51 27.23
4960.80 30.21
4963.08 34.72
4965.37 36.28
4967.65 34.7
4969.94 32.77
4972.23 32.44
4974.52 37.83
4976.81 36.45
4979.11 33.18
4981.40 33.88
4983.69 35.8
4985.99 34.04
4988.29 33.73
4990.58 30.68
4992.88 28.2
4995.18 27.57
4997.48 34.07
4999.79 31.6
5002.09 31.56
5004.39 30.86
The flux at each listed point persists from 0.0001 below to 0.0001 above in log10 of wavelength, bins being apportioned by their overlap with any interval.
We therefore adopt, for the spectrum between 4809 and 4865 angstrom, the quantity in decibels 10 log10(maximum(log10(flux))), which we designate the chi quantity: 1.96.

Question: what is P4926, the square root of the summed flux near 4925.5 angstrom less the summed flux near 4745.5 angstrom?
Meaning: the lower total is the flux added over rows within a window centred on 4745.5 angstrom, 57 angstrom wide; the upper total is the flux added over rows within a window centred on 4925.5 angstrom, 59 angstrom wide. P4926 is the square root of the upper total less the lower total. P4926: 6.2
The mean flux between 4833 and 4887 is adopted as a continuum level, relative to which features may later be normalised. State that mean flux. 30.7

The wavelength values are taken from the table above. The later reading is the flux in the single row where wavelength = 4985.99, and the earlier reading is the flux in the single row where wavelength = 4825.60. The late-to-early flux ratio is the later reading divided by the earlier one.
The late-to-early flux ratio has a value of 1.23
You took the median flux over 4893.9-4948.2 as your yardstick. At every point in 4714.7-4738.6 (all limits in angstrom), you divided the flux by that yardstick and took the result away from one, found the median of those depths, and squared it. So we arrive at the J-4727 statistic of 0.0065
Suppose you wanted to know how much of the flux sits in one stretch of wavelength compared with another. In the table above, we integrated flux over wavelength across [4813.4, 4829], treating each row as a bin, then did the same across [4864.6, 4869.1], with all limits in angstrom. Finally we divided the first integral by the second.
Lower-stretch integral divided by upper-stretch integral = 3.7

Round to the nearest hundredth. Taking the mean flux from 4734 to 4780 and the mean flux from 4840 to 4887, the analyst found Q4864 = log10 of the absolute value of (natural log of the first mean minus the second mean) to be 1.43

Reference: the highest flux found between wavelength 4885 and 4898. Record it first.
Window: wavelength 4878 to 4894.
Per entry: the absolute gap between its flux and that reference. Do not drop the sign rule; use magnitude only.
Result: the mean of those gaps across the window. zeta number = 2.2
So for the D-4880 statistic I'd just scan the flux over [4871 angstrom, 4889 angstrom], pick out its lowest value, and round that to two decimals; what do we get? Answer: 25.24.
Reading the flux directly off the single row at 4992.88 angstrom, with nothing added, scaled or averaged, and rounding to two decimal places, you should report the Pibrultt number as 28.20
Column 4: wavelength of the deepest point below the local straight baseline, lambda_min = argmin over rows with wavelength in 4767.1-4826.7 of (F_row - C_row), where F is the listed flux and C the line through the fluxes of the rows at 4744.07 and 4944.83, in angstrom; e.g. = 4768.17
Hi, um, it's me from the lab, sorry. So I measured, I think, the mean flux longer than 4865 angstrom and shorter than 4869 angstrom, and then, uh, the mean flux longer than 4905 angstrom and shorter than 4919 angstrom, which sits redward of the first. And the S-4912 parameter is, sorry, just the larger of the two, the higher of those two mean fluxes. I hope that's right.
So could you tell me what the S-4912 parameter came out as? 30.2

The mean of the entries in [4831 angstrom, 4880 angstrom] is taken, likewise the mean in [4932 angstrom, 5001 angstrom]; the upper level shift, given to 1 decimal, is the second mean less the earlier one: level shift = 1.5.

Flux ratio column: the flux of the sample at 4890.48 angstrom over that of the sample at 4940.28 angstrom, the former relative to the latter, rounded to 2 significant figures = 0.74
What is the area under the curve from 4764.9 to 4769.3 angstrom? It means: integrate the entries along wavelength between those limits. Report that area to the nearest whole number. 117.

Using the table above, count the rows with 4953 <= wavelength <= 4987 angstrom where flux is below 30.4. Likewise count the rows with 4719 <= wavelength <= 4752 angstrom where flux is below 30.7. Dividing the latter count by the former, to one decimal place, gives 4.0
